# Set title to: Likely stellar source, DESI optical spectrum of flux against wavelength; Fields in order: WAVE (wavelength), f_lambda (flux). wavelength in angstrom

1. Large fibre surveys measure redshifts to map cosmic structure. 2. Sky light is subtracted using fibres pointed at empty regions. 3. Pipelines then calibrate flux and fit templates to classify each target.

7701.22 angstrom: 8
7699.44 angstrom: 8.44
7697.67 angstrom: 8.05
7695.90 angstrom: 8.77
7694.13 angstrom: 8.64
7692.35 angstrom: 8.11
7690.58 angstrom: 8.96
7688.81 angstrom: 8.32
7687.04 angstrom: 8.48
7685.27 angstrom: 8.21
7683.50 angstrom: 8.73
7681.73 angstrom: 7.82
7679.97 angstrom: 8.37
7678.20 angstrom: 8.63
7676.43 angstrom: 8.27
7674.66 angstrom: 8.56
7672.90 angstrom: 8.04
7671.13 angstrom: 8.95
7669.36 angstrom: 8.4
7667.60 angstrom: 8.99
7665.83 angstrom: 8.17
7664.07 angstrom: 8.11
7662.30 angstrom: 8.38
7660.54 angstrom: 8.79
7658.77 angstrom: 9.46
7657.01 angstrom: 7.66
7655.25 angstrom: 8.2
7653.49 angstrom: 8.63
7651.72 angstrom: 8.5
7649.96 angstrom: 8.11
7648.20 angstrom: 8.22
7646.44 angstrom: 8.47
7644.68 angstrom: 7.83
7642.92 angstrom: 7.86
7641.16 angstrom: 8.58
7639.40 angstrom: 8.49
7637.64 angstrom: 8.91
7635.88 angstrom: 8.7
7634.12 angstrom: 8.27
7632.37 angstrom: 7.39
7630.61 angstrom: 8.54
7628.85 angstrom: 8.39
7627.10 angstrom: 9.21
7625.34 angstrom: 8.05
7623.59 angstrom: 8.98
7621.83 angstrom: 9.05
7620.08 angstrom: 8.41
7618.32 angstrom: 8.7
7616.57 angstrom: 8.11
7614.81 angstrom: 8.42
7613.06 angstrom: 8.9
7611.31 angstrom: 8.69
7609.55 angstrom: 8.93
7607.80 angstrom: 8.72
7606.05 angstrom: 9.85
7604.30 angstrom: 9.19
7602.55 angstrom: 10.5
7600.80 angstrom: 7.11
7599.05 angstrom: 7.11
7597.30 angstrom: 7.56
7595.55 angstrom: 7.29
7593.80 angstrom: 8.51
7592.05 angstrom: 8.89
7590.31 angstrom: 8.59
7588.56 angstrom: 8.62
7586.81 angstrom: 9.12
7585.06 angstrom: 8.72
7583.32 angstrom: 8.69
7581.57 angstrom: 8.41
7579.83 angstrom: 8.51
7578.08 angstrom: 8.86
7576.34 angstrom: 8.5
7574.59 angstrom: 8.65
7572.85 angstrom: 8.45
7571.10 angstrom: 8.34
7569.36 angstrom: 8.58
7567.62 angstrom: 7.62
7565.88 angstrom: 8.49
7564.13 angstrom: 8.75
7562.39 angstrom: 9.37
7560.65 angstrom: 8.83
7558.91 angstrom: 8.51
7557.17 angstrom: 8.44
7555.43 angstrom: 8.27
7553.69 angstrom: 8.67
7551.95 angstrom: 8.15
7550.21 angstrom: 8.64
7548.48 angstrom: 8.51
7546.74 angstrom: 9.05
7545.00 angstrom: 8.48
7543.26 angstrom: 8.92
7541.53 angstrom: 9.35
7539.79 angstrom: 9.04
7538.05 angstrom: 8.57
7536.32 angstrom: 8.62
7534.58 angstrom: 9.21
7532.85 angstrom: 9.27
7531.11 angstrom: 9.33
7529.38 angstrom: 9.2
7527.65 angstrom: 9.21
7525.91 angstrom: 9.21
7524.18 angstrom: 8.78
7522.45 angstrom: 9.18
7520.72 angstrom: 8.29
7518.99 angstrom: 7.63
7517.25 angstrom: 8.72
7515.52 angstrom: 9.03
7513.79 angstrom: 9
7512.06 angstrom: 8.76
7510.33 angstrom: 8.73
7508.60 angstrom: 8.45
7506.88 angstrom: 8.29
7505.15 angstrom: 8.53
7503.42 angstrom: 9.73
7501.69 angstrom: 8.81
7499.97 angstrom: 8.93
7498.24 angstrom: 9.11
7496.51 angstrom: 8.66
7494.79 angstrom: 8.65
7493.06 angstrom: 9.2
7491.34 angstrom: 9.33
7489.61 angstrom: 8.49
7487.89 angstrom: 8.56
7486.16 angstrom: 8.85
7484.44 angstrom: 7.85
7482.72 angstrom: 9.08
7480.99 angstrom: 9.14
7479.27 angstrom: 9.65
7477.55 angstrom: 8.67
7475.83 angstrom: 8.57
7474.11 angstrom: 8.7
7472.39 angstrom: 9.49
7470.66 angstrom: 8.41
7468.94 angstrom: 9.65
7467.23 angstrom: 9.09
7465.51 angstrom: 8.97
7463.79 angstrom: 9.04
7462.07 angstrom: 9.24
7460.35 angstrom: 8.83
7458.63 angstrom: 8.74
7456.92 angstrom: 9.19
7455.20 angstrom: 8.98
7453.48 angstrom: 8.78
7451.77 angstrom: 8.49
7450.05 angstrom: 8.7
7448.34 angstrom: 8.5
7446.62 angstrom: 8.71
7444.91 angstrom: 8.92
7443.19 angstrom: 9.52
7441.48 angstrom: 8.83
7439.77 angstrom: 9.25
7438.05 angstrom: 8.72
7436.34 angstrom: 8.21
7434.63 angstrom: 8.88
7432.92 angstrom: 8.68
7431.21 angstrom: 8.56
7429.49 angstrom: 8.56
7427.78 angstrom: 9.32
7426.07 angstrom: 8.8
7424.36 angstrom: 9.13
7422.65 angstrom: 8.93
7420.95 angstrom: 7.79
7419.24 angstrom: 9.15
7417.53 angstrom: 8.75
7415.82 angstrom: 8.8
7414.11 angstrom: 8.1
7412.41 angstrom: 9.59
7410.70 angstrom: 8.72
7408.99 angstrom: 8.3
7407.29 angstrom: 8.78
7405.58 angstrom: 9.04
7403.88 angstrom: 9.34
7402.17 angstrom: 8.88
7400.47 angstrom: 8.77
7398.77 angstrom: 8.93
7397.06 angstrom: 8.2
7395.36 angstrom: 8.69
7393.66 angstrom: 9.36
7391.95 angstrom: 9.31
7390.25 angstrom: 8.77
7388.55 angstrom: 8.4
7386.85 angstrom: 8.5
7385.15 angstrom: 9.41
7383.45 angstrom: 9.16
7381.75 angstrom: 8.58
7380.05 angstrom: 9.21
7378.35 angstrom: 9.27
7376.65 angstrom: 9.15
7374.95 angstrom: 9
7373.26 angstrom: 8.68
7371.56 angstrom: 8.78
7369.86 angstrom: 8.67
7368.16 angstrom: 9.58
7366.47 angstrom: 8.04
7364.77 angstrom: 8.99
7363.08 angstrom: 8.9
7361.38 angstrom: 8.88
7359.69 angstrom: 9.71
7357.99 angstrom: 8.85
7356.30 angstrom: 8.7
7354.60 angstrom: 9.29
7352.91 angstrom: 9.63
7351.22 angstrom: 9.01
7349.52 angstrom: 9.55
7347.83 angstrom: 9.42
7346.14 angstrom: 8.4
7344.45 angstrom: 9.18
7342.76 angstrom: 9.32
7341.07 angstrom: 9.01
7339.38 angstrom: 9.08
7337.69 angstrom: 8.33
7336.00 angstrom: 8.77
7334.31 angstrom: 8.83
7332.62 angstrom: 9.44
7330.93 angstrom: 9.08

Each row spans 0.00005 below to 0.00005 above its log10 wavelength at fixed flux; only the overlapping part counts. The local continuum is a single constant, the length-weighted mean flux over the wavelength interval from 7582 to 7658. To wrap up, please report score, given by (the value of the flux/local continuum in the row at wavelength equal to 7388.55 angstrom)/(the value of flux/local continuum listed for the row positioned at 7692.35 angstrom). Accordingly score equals 1.04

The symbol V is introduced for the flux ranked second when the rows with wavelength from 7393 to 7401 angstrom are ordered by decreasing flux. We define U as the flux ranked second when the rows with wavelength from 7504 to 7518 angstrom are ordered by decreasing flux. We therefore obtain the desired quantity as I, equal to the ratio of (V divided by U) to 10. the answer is 0.099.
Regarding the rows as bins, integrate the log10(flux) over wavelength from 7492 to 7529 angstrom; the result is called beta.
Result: 35.0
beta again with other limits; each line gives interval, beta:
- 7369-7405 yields 34.2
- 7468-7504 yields 34.2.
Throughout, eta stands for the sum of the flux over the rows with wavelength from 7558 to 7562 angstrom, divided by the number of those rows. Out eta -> 8.67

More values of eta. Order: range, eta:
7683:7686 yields 8.47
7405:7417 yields 8.76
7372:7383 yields 8.98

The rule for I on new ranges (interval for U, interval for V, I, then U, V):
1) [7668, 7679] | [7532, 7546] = 0.107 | 8.63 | 9.27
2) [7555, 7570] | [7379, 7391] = 0.104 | 8.83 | 9.21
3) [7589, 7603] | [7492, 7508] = 0.103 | 8.89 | 9.2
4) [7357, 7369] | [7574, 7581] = 0.090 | 9.58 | 8.65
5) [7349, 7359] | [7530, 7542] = 0.098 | 9.55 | 9.33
